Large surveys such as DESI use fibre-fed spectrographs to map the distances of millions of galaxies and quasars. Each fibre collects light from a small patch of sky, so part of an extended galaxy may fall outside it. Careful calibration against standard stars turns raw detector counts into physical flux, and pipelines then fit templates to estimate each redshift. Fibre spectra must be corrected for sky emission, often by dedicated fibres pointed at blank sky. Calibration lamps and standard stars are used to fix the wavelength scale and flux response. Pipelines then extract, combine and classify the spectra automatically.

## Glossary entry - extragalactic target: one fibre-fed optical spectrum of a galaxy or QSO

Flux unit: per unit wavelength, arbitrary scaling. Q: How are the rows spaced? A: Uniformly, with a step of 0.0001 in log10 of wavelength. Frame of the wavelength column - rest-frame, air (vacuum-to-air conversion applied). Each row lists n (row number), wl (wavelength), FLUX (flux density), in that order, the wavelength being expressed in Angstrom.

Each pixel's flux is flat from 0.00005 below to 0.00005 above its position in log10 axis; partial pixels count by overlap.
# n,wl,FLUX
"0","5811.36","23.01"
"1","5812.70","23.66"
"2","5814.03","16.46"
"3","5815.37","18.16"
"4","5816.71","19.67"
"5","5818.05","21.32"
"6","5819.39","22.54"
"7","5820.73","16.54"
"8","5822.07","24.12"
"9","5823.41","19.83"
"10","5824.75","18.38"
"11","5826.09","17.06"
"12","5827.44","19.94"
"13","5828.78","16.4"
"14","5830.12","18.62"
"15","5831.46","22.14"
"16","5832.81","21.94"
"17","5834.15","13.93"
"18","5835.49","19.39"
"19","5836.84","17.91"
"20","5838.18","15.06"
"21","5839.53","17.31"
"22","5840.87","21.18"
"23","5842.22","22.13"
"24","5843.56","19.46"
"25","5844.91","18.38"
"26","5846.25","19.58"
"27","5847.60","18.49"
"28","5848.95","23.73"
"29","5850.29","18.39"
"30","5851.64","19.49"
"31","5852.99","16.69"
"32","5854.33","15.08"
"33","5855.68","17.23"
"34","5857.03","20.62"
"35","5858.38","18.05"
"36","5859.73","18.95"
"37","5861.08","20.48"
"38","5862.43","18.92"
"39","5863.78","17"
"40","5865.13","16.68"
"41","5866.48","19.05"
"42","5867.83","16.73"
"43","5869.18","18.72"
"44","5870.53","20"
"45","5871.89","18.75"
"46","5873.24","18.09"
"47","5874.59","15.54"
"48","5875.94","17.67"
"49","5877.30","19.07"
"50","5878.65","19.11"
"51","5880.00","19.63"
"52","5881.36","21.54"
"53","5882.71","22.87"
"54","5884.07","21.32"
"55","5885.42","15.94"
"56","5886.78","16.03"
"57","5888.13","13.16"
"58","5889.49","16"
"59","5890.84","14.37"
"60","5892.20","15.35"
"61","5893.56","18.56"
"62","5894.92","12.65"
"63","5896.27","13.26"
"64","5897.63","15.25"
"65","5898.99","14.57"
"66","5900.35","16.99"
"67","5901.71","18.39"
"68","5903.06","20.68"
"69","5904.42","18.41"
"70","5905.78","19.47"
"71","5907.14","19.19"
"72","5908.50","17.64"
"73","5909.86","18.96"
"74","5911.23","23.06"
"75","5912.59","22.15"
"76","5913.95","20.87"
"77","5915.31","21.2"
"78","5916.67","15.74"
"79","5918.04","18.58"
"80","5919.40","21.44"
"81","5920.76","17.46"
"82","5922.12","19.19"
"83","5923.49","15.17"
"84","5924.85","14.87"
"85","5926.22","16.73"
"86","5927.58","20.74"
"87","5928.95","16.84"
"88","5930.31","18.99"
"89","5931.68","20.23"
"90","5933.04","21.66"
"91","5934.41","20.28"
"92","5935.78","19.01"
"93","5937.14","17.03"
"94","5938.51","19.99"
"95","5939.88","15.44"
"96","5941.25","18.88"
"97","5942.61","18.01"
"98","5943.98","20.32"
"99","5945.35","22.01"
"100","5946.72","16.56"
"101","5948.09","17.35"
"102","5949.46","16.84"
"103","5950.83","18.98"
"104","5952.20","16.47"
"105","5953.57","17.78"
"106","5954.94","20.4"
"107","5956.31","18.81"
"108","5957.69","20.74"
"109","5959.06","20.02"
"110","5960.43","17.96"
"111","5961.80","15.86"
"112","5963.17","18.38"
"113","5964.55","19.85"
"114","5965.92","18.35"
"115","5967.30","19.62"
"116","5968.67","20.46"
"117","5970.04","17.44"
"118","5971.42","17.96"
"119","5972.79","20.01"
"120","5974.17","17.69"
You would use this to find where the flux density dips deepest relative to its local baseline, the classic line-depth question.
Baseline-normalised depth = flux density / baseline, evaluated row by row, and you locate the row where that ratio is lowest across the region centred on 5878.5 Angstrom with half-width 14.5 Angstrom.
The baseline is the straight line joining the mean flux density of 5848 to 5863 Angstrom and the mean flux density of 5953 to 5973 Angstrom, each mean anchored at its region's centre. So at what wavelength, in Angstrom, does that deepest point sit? 5888.13 Angstrom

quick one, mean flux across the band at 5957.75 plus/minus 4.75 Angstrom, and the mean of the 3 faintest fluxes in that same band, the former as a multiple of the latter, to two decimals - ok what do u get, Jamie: 1.09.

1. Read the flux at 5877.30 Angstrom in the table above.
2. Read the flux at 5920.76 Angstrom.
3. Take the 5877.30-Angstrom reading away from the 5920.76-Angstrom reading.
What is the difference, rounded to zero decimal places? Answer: -2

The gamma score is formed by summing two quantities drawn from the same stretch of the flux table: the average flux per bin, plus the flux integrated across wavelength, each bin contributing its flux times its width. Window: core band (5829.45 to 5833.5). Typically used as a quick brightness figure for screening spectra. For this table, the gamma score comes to 105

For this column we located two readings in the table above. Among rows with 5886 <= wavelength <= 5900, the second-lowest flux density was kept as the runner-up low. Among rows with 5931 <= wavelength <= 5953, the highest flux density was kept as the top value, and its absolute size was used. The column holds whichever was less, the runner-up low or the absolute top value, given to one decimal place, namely 13.2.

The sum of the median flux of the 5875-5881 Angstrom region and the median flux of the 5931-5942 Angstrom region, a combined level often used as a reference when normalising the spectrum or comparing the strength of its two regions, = 38.6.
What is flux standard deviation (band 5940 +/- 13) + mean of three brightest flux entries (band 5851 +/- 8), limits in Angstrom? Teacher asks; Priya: 23.2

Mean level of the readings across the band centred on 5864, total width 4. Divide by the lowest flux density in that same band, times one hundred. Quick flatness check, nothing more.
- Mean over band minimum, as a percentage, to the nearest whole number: 105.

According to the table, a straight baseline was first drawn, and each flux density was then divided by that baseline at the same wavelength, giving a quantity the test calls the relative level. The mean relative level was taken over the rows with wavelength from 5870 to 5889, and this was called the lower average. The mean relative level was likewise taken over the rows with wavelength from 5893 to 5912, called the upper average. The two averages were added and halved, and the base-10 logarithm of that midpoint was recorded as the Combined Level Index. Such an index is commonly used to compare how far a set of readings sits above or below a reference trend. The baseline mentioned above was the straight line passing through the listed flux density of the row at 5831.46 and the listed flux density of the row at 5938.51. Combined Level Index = -0.064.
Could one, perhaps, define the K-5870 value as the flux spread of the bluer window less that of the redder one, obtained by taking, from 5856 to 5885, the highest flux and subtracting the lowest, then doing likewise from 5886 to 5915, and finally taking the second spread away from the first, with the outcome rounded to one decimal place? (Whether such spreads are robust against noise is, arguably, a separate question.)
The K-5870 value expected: -3.1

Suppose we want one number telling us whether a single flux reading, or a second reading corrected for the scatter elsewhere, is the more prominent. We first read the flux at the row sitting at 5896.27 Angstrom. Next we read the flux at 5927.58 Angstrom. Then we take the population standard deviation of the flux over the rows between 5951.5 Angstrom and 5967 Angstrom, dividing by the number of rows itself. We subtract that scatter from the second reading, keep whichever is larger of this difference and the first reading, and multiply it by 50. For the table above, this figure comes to 962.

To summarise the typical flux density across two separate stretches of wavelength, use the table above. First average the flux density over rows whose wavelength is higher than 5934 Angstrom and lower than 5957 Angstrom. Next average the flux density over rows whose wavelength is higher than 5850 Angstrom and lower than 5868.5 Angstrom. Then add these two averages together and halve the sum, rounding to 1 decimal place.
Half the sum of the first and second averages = 18.3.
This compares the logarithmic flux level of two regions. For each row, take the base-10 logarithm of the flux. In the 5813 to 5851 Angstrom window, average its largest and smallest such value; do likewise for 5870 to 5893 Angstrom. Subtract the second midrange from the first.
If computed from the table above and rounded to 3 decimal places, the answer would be 0.024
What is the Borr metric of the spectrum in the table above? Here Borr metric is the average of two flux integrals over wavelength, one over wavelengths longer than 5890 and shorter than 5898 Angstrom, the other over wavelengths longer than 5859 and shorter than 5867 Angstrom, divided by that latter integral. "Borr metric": 0.9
